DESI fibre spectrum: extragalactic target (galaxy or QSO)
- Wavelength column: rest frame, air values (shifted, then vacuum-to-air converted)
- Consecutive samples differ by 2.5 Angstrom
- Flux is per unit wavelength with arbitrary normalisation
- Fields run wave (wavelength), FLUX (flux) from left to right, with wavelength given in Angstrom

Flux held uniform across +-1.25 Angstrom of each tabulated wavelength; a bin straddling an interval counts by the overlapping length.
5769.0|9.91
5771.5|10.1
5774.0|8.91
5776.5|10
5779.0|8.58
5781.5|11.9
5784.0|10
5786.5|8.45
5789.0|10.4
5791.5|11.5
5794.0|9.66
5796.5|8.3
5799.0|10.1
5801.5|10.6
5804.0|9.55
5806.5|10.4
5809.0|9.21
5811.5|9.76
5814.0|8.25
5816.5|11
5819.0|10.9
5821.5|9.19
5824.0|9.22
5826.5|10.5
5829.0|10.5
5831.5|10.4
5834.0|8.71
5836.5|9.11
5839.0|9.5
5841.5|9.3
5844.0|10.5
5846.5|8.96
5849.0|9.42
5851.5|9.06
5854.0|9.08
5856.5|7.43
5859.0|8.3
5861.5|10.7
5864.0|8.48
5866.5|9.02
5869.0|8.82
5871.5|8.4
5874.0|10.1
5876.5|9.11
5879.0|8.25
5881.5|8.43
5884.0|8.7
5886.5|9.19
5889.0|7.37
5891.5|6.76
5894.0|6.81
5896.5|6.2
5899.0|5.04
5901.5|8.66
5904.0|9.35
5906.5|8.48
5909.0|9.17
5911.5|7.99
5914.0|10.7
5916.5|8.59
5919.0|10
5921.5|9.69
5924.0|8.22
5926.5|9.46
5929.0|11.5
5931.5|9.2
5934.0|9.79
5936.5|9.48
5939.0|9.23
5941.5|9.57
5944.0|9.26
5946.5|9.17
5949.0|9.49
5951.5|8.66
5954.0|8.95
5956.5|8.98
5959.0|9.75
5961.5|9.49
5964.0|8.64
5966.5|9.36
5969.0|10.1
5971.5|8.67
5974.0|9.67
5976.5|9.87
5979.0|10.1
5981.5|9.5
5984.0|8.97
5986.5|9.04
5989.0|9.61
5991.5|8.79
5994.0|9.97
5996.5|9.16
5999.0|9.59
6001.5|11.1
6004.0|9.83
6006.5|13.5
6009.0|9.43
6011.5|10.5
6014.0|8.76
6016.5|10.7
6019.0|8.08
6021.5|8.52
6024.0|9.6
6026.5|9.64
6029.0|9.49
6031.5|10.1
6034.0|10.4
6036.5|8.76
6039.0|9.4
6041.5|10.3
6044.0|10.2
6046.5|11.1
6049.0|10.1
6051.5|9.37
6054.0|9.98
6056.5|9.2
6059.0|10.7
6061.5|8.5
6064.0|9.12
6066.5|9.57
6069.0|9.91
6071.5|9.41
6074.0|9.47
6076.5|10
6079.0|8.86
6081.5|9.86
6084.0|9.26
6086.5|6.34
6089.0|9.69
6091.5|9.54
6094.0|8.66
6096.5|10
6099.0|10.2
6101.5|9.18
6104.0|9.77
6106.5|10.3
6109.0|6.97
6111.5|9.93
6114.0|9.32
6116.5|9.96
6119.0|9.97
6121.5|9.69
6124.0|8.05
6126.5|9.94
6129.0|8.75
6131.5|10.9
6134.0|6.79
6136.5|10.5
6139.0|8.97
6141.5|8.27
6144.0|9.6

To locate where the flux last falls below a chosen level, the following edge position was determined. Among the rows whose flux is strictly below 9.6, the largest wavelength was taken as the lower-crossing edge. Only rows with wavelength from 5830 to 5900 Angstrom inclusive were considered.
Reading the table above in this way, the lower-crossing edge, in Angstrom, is 5899.0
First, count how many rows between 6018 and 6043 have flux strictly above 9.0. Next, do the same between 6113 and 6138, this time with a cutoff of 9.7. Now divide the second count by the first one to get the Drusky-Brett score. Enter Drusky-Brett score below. 0.71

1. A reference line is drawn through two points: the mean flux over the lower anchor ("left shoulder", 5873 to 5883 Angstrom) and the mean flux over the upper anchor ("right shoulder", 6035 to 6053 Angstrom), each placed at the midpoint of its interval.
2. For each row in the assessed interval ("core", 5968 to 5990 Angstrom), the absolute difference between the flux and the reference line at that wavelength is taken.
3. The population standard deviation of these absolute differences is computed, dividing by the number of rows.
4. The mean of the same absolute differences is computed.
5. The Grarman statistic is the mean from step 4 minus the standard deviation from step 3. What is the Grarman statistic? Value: 0.15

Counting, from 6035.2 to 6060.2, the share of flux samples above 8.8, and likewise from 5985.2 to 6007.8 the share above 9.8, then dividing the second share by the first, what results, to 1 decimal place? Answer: 0.5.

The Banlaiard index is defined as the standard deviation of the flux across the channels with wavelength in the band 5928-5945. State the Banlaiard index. 0.8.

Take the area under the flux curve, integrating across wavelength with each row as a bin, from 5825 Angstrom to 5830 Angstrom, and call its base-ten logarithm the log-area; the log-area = 1.72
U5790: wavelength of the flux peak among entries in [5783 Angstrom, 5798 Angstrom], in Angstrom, 5791.5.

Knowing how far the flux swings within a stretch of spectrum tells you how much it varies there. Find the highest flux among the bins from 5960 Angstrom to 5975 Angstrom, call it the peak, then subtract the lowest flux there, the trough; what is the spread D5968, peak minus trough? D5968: 1.5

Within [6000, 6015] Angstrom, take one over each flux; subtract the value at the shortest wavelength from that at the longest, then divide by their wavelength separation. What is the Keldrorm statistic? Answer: 0.0019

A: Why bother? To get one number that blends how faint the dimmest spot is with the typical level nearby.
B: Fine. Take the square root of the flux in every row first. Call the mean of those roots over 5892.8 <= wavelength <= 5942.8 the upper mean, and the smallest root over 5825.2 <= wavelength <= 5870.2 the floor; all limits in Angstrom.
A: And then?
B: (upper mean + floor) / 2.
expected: 2.85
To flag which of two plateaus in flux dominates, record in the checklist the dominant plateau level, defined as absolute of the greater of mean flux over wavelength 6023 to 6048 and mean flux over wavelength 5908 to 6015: 9.90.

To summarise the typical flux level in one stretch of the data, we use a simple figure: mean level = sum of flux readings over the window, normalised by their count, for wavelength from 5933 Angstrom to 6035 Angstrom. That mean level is 9.6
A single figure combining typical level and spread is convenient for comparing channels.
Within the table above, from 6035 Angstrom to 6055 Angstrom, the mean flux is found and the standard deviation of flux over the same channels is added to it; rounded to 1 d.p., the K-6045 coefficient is 10.6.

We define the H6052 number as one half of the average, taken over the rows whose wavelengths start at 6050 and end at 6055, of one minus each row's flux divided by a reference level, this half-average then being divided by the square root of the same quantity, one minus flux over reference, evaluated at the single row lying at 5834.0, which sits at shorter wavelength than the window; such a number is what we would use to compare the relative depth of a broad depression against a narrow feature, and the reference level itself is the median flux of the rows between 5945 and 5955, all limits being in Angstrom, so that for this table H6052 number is -0.17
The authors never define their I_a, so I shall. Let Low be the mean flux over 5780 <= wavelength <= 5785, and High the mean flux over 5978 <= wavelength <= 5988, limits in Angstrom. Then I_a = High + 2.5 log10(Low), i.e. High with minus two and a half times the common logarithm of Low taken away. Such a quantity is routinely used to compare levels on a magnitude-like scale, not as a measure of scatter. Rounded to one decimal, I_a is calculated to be 12.0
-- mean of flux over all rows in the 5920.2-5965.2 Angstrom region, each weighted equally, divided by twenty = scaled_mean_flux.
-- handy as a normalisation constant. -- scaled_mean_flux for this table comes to 0.468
